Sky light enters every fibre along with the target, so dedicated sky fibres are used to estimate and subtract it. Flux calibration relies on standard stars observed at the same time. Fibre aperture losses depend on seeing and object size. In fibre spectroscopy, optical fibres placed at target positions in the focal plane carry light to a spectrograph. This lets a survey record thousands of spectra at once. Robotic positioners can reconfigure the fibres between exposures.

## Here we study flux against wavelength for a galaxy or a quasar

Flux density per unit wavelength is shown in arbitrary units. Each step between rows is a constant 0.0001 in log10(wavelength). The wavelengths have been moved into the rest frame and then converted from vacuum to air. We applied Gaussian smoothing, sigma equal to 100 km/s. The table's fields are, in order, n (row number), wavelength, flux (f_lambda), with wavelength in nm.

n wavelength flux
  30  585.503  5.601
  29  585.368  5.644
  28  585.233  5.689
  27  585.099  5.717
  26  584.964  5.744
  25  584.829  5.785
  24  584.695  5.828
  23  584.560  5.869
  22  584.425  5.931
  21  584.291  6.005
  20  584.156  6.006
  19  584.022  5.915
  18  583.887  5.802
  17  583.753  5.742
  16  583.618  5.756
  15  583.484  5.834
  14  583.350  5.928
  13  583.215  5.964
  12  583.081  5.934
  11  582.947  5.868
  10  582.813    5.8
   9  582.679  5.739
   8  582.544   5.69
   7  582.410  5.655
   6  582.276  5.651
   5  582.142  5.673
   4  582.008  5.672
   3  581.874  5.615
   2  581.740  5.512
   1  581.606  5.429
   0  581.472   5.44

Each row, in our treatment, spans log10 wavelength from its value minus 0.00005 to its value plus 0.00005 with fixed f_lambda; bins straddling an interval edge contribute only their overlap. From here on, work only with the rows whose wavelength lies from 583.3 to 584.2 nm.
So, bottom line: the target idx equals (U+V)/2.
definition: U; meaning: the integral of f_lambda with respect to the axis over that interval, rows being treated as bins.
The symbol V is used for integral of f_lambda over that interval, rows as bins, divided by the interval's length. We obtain 5.56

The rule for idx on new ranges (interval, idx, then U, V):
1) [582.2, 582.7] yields 4.25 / 2.8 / 5.67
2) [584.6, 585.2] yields 4.62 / 3.5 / 5.77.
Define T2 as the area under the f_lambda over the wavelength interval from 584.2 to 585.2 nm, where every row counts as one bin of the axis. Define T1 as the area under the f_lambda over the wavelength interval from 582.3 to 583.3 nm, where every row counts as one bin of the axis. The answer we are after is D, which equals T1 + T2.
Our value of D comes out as 11.6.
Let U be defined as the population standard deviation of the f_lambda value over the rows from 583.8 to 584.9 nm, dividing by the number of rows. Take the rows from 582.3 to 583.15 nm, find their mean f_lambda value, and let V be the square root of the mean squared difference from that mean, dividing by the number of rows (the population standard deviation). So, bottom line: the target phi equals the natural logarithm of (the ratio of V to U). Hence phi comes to 0.2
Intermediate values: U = 0.081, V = 0.098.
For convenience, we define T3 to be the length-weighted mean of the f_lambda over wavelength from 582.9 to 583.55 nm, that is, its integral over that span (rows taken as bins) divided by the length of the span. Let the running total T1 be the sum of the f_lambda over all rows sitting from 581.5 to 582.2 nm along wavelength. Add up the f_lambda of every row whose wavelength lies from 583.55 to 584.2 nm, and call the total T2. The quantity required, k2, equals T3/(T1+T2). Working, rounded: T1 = 27.9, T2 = 29.2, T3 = 5.91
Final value 0.103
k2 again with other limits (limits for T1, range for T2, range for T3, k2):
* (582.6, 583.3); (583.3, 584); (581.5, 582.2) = 0.095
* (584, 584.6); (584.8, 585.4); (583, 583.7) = 0.101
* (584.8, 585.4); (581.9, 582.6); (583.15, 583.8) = 0.103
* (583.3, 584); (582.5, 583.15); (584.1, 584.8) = 0.102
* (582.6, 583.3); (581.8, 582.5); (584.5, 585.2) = 0.101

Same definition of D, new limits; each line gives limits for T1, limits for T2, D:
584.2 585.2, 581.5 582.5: 11.4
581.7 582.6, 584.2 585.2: 10.9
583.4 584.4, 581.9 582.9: 11.6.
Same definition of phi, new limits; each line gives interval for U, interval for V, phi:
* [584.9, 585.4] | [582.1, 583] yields 0.7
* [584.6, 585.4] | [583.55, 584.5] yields 0.5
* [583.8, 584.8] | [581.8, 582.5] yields -1.3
